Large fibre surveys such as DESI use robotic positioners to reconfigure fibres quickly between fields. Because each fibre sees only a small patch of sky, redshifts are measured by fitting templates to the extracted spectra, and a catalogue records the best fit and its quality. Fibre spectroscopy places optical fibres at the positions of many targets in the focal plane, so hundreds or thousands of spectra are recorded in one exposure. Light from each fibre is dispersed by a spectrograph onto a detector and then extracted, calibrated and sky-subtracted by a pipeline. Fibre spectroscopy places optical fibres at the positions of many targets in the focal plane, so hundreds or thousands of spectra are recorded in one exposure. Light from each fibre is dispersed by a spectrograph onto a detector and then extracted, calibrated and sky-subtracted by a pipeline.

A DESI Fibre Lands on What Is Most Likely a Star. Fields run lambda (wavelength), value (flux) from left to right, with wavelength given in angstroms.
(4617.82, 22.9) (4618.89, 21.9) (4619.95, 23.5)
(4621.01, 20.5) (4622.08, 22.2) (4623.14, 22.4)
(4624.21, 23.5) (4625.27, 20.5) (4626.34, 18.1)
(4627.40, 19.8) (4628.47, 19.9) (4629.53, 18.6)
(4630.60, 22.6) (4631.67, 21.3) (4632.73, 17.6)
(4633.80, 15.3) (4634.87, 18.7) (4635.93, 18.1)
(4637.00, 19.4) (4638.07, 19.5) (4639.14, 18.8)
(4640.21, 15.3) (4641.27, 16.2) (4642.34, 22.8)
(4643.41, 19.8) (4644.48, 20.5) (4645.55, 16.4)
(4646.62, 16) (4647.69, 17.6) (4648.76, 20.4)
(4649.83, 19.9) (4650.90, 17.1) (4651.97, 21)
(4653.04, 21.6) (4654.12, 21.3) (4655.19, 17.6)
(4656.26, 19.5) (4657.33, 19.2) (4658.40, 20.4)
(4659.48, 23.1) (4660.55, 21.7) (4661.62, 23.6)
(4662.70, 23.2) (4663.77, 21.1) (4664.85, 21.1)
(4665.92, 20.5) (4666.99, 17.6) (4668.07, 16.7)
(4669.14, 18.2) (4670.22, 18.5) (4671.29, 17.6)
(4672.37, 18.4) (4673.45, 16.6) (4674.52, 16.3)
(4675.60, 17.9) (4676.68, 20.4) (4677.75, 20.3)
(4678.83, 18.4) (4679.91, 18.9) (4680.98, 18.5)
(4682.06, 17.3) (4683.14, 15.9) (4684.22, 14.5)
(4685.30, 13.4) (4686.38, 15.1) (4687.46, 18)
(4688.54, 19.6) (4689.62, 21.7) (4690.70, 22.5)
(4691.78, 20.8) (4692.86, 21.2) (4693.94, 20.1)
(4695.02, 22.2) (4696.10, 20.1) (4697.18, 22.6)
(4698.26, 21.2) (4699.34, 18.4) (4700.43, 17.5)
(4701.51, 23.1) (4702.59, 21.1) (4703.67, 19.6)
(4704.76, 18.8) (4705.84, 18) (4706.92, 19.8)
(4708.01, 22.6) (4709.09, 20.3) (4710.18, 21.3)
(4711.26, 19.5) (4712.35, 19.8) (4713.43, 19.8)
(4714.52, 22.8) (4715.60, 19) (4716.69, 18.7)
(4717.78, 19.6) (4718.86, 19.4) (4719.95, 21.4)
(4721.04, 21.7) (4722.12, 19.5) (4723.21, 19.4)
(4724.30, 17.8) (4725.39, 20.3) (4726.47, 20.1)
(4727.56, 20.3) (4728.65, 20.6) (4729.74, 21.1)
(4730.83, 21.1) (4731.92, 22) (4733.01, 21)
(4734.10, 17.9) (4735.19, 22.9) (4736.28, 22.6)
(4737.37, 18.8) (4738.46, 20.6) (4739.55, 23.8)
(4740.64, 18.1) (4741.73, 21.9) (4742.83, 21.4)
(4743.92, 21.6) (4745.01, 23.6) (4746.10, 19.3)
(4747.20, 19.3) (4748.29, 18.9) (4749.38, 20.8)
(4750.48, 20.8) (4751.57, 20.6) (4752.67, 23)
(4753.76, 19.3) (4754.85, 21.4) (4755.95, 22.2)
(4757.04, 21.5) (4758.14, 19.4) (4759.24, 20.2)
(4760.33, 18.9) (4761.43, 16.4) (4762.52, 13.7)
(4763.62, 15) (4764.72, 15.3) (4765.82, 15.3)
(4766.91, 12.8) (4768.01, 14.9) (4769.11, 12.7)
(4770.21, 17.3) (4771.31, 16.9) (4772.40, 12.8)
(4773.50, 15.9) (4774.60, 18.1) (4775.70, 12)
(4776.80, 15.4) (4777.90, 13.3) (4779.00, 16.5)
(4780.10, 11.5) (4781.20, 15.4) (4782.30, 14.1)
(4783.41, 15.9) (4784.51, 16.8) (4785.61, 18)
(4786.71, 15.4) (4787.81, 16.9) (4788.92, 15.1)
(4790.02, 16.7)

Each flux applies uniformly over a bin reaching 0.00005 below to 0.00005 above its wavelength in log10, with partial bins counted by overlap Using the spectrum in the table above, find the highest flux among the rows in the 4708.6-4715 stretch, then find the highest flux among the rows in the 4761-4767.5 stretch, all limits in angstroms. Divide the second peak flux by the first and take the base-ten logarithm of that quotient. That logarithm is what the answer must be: -0.14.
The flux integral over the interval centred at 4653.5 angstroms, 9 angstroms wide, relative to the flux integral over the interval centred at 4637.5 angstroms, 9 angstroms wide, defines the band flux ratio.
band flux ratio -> 1.1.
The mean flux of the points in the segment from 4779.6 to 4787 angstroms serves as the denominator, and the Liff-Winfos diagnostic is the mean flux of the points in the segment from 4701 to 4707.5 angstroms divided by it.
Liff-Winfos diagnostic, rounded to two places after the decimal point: 1.31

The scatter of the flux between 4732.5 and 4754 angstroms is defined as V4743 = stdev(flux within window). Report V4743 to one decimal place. 1.8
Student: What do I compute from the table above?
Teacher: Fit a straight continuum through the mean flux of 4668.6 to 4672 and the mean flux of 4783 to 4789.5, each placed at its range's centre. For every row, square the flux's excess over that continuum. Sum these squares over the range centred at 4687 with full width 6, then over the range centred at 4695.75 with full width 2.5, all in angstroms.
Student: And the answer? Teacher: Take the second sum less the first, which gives -32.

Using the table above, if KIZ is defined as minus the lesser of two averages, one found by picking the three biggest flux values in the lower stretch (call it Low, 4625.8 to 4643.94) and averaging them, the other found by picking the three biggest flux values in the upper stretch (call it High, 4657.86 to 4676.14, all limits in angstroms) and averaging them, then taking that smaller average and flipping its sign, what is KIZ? -22.2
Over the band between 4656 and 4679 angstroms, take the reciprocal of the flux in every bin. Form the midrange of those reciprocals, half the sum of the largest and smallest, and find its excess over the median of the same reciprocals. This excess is 0.0002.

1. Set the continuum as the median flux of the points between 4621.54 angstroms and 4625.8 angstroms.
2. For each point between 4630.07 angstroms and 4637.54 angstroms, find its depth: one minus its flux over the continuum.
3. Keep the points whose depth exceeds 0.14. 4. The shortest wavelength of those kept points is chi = 4632.73 angstroms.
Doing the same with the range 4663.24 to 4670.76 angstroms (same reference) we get 4666.99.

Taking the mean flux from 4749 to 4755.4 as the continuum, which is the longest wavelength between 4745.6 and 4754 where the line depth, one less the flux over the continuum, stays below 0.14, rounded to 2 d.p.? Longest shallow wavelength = 4753.76 angstroms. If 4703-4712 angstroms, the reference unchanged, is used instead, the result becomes 4711.26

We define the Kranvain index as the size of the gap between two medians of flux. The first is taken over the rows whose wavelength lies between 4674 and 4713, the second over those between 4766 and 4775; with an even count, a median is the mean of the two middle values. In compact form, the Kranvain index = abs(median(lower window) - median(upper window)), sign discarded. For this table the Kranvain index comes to 4.3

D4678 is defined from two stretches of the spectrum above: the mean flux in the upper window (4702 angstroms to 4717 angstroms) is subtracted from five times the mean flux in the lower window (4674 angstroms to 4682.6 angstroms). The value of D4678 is 72.4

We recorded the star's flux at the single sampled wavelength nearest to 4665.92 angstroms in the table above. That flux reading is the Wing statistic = 20.5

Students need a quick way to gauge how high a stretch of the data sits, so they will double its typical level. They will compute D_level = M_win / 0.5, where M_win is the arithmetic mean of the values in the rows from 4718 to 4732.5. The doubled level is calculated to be 40.7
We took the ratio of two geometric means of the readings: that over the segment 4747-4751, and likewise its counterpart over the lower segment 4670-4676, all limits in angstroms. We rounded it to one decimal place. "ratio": 1.1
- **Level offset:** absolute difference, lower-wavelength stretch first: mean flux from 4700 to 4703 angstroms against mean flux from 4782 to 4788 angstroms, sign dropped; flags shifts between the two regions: 4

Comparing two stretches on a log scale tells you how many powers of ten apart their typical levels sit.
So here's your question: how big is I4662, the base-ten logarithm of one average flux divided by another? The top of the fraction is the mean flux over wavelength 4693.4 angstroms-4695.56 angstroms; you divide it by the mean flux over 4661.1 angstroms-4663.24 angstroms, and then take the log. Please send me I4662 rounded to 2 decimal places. -0.04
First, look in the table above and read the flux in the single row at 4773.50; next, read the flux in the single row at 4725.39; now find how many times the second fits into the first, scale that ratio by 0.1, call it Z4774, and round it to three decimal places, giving 0.078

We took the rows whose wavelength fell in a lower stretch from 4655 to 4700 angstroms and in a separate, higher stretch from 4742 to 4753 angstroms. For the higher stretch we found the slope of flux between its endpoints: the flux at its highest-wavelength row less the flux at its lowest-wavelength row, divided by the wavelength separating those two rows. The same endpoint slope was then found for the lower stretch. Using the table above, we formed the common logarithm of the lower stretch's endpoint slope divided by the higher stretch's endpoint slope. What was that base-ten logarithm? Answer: -1.0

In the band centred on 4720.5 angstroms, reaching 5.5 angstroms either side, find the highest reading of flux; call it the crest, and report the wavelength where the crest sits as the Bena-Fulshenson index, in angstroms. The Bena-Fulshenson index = 4721.04 angstroms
